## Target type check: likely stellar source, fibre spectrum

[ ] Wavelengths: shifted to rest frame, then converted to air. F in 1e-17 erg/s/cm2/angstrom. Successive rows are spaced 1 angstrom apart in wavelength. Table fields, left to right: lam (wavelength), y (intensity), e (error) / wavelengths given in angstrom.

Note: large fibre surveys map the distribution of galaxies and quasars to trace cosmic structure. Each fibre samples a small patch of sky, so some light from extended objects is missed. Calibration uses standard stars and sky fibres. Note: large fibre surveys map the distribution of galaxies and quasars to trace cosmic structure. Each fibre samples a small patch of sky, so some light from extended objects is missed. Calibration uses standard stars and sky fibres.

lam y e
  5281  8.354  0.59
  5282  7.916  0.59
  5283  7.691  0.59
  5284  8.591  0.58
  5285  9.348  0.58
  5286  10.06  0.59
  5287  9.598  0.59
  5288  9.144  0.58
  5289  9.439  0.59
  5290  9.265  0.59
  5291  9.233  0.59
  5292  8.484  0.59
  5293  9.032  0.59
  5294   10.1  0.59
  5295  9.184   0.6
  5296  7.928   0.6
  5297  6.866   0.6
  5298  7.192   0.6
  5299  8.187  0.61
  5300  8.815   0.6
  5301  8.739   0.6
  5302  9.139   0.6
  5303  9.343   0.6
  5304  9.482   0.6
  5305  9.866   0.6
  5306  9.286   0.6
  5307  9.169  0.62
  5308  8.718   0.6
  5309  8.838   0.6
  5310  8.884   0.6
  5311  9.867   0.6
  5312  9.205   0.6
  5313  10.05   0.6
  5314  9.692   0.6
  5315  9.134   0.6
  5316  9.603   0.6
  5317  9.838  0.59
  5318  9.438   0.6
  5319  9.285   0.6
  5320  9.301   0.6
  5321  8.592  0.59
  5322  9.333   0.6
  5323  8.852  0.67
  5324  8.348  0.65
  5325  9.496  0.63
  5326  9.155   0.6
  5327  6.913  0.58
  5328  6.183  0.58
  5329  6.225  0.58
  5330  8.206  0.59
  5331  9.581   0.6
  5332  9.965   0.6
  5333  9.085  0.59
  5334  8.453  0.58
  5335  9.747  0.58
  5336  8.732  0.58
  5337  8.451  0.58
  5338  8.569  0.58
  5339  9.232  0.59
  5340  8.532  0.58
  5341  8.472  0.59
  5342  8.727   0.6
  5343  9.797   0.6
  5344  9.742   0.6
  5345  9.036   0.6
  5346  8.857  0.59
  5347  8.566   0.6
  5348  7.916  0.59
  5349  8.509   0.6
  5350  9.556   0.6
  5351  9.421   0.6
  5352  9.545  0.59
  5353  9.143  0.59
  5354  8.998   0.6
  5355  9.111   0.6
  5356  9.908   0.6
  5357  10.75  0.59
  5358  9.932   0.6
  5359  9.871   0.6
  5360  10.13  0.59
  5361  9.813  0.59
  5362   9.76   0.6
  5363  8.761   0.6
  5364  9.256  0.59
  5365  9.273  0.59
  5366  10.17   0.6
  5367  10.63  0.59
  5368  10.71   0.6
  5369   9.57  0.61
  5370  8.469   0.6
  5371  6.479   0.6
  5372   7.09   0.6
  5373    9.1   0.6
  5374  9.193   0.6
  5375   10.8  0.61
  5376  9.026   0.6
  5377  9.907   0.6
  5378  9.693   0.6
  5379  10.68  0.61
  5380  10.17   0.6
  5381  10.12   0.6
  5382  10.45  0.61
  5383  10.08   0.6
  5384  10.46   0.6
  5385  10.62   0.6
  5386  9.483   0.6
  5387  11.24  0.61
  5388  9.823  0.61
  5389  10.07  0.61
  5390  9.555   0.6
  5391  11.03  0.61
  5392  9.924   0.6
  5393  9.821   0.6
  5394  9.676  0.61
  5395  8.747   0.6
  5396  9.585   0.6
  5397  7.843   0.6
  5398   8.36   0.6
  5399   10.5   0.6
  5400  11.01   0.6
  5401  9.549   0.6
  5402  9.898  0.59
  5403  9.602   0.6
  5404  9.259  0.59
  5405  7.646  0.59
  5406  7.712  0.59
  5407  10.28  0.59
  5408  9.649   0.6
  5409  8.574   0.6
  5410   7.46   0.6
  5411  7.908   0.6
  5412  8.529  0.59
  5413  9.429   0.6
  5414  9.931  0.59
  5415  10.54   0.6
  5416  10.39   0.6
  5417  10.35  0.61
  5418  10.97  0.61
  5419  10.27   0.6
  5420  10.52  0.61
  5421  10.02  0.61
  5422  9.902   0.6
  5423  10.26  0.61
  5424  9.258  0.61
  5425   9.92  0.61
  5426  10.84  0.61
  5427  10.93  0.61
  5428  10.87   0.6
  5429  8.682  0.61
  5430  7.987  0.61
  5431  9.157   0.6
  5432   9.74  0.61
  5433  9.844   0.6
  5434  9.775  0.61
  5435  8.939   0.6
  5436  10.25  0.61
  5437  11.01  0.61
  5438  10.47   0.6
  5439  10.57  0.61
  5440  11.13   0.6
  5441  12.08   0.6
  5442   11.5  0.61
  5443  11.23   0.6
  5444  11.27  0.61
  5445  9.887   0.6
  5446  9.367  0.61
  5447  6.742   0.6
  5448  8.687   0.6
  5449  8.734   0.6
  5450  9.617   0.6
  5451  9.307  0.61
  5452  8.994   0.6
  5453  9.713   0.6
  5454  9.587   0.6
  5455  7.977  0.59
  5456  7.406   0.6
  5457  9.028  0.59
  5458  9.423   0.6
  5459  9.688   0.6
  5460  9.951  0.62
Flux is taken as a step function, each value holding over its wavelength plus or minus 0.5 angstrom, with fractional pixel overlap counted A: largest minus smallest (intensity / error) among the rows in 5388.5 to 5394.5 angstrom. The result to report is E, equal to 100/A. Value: 45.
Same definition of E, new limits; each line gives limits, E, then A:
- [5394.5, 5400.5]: 19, 5.3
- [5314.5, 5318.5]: 69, 1.5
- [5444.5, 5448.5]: 19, 5.2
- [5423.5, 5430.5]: 20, 5.0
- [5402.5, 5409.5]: 22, 4.5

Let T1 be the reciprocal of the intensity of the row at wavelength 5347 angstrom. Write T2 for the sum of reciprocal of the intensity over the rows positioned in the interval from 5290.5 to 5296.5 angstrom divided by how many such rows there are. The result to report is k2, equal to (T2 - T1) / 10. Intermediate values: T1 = 0.117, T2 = 0.112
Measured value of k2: -0.0005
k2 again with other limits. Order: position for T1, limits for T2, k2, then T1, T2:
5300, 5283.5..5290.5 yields -0.0006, 0.113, 0.107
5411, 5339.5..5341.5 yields -0.0009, 0.126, 0.118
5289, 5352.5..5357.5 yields -0.0001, 0.106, 0.105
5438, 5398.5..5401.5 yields 0.0001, 0.096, 0.097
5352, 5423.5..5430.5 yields -0.0001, 0.105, 0.104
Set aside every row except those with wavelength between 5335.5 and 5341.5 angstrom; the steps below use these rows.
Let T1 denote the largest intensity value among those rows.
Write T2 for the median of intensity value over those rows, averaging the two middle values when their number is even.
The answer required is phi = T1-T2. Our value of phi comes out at 0.68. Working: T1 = 9.232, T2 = 8.6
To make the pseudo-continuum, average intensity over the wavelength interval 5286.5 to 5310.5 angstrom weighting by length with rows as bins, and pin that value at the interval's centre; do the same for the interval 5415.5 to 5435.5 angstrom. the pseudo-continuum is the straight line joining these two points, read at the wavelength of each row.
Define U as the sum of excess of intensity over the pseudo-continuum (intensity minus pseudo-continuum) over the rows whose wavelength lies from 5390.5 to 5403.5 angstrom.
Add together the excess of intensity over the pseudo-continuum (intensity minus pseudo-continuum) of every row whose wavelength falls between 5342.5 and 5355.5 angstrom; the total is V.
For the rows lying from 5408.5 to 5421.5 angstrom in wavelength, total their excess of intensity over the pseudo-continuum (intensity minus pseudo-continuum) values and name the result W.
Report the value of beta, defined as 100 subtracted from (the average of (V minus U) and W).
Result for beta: -103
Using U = -1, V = -2.9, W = -3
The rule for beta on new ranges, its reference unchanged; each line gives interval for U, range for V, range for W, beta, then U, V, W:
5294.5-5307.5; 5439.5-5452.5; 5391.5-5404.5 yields -101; -3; -2.7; -2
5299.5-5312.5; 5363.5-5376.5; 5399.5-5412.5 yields -108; 3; -3.6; -10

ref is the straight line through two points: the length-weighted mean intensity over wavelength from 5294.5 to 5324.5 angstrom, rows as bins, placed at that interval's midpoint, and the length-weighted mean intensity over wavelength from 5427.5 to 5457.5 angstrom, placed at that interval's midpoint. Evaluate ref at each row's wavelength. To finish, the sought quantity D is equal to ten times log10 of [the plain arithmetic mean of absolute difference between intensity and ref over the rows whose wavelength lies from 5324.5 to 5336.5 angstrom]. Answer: 0.1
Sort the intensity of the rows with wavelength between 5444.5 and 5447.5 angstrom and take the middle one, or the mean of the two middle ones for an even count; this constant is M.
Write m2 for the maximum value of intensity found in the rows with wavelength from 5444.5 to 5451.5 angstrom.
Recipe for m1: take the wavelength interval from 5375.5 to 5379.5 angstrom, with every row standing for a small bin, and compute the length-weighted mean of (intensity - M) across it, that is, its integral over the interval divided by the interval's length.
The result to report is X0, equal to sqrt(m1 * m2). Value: 2.1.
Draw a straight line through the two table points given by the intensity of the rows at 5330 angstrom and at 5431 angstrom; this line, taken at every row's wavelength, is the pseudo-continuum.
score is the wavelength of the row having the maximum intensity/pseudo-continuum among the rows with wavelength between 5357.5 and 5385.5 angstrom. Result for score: 5375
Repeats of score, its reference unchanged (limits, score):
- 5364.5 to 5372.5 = 5368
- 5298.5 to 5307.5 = 5305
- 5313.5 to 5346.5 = 5317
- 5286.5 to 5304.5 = 5294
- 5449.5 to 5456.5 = 5453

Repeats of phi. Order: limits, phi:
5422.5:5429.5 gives 0.67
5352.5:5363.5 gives 0.94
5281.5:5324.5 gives 0.92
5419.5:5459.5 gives 2.32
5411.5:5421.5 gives 0.66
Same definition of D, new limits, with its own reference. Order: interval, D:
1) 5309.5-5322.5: -3.4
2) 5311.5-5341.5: -1.6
